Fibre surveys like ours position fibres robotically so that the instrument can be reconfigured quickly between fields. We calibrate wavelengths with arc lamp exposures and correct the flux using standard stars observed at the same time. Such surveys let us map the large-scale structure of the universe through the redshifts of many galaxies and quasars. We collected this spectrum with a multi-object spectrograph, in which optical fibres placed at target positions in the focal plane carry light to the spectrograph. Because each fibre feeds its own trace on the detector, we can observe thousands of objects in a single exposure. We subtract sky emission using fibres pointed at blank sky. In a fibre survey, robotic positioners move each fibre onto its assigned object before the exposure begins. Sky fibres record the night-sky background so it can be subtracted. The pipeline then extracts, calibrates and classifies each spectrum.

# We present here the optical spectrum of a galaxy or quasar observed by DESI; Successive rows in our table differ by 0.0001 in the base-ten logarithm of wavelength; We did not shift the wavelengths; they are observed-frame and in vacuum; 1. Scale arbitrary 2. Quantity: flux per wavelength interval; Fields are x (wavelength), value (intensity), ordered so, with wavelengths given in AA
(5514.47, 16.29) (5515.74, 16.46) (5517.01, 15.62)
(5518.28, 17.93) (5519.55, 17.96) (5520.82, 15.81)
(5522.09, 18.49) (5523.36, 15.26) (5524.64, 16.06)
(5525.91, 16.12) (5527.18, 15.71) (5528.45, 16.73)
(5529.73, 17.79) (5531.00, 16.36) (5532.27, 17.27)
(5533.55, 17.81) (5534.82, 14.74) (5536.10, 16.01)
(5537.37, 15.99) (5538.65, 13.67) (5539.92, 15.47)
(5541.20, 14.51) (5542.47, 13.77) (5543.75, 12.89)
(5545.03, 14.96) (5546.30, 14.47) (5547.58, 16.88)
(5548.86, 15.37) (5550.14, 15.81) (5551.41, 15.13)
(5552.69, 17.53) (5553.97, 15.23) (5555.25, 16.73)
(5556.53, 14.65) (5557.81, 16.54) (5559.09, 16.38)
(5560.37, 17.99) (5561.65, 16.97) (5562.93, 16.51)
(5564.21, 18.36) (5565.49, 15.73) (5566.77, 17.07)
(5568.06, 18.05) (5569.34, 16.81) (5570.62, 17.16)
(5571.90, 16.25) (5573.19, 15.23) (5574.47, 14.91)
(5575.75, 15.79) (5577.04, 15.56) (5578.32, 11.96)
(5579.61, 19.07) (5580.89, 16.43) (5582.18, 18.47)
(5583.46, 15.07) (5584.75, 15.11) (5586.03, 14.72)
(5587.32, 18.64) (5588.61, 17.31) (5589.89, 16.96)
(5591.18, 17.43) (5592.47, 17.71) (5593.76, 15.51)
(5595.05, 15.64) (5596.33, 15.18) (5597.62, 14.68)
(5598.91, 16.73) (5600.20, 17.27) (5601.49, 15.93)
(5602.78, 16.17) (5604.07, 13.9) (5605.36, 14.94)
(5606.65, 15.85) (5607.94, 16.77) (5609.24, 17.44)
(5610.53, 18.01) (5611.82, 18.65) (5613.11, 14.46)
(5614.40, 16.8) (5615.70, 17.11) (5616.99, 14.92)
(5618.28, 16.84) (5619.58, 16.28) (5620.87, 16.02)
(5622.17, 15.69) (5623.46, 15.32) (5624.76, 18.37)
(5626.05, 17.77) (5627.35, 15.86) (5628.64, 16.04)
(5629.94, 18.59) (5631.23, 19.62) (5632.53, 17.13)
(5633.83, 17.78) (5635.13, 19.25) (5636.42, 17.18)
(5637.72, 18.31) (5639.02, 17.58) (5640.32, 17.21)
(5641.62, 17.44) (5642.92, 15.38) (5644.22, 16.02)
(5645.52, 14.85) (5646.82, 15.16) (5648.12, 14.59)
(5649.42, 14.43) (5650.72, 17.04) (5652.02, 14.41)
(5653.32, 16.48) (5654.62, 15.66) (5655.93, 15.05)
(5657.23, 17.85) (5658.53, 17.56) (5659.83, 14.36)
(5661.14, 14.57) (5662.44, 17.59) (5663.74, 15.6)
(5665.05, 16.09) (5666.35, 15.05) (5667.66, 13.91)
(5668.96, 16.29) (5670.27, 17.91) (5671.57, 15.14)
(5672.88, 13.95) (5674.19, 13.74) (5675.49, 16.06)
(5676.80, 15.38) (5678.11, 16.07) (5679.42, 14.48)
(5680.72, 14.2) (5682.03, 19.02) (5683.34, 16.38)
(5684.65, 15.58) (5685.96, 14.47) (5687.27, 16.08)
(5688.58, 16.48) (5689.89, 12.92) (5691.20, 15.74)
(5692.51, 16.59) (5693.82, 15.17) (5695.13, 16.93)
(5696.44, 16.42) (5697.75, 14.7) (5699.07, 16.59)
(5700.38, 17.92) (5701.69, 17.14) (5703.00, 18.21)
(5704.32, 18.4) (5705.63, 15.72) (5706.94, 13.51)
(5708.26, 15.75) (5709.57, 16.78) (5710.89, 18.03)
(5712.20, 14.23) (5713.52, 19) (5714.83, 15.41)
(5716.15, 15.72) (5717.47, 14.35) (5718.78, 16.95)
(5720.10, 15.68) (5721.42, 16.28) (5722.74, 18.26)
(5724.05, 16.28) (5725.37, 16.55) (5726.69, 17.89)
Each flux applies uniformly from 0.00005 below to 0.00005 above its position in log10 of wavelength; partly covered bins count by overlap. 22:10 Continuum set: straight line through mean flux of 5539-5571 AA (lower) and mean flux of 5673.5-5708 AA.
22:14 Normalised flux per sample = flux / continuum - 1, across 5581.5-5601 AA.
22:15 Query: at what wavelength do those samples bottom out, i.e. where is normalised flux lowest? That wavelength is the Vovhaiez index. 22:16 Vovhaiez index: 5597.62 AA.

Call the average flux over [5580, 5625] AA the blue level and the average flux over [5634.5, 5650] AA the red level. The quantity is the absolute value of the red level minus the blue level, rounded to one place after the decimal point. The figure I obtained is 0.1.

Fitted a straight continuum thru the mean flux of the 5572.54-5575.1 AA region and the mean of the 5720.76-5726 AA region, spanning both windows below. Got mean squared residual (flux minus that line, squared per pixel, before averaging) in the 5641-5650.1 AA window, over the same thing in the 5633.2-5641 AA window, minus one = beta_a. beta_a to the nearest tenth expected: -0.7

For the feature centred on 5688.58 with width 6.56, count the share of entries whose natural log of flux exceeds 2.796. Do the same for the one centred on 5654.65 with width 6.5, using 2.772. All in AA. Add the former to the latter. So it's 0.6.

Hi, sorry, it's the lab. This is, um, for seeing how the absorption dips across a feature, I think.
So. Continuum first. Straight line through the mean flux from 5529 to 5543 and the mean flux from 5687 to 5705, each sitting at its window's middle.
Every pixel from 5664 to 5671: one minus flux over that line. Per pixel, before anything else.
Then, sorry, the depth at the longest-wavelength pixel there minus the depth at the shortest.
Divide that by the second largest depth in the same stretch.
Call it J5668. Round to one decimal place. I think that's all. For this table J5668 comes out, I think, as -1.5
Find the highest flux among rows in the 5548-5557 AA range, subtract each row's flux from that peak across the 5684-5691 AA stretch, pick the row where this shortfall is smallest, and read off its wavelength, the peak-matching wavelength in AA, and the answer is 5688.58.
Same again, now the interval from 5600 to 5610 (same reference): 5609.24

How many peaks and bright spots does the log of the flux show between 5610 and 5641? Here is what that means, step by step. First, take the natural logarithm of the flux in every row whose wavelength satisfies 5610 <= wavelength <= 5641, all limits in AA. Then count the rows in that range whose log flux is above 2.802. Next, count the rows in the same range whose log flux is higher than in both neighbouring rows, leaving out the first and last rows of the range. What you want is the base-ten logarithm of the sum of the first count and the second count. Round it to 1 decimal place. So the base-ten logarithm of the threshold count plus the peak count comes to 1.4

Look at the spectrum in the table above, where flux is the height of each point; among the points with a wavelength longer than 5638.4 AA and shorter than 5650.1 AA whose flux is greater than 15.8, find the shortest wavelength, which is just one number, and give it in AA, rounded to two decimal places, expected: 5639.02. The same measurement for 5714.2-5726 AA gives 5718.78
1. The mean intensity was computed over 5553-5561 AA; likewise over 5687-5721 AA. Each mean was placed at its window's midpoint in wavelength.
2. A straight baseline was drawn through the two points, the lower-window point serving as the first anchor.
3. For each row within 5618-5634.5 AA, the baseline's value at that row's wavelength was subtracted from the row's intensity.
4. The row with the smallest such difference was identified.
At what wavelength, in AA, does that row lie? 5623.46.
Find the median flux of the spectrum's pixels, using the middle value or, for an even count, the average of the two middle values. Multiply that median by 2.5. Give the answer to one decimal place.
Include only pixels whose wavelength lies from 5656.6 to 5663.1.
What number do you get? 43.9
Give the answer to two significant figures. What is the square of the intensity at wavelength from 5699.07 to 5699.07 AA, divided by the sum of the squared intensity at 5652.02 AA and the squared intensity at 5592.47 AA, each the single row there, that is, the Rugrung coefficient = 0.53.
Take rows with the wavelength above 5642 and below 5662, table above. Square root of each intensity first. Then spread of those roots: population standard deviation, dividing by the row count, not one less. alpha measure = 0.142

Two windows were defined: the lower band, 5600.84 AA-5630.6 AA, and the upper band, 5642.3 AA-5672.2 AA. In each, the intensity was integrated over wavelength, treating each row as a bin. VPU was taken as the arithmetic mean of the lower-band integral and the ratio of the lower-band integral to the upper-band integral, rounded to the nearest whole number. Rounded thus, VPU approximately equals 245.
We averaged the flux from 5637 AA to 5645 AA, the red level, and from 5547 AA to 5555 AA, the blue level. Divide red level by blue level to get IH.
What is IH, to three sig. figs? 1.06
